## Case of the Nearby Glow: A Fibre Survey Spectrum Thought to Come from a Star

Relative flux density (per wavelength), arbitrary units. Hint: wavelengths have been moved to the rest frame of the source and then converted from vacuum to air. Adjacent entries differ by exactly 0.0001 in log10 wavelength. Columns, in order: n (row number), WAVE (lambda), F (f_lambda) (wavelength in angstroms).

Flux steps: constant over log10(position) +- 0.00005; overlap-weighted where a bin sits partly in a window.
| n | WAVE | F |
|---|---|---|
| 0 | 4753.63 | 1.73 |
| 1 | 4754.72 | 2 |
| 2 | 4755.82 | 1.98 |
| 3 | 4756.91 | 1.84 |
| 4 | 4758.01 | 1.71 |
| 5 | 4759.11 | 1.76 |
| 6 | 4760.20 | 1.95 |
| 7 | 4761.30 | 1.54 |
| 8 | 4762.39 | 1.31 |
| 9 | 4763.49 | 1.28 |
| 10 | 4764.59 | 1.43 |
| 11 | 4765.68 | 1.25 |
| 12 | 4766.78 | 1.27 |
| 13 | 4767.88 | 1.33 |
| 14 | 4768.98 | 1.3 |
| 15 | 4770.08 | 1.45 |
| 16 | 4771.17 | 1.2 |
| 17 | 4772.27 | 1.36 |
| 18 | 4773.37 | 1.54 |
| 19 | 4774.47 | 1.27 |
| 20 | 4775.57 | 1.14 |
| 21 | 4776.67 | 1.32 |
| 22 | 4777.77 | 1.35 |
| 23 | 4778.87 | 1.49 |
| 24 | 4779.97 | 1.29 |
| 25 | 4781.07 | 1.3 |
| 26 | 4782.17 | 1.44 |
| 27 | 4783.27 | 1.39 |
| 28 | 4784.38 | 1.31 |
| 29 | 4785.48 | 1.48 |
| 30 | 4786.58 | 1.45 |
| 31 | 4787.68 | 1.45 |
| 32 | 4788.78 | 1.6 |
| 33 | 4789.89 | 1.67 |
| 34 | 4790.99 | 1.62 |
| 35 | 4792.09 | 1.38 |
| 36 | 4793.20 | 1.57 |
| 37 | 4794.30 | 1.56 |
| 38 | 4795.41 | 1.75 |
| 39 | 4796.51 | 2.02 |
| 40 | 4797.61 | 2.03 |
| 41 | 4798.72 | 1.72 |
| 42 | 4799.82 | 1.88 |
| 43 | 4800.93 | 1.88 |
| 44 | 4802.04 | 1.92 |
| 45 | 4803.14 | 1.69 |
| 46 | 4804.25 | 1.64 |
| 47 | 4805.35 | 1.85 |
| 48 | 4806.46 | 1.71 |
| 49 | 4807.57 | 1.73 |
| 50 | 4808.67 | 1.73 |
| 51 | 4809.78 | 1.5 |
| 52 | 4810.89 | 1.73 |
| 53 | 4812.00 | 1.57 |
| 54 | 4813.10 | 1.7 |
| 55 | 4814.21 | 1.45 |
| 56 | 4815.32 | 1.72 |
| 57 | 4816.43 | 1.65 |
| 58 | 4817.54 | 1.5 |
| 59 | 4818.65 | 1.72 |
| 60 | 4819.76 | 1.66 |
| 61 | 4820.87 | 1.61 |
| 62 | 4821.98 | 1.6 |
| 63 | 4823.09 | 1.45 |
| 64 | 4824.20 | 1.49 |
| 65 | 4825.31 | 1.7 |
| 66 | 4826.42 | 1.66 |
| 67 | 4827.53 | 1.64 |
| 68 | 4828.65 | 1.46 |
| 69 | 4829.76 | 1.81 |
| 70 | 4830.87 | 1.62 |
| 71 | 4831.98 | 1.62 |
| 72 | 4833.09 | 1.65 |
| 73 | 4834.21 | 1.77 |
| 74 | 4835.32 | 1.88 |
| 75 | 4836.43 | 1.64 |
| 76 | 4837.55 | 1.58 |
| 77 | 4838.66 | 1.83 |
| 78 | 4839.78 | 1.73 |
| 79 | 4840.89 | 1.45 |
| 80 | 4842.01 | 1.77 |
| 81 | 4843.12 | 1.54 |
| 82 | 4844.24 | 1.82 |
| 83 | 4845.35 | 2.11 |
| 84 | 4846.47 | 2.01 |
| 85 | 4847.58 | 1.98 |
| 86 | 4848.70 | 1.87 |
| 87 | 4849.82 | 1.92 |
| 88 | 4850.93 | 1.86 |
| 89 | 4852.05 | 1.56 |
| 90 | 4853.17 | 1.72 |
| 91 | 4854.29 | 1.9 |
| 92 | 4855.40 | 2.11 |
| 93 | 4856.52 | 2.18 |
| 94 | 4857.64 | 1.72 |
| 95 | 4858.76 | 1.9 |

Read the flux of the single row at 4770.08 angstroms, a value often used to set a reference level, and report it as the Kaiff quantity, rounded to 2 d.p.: 1.45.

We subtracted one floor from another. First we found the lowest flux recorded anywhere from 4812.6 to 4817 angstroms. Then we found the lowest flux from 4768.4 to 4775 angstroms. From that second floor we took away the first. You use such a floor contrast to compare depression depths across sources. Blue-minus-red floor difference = -0.25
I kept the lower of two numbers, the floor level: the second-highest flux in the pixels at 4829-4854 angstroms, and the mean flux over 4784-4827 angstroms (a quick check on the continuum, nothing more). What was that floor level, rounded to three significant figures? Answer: 1.65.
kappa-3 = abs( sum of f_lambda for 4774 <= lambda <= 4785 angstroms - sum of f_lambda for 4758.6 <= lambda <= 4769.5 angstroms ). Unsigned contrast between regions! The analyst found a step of 1.1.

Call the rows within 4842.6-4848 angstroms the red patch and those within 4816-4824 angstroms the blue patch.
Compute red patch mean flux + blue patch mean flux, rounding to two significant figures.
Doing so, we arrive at 3.5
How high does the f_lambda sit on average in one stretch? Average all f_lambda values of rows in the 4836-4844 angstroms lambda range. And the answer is 1.65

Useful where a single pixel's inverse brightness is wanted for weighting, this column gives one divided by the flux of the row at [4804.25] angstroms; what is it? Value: 0.61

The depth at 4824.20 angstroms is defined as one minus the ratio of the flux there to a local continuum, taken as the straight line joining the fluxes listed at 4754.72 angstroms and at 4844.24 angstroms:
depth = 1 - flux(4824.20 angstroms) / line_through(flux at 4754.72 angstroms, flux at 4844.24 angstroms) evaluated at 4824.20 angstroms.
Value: 0.20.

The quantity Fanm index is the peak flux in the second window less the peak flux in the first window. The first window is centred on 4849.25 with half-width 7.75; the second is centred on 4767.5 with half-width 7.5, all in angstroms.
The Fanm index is -0.23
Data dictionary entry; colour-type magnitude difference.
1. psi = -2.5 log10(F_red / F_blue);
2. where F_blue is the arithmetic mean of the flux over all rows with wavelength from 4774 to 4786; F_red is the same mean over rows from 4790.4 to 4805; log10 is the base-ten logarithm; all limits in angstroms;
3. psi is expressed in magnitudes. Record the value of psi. -0.28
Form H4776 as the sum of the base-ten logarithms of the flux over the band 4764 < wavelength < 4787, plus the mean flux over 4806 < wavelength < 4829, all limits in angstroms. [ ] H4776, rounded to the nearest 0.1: 4.3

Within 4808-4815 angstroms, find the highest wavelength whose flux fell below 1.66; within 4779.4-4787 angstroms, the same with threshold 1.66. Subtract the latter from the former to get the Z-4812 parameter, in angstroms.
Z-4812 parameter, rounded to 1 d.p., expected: 27.6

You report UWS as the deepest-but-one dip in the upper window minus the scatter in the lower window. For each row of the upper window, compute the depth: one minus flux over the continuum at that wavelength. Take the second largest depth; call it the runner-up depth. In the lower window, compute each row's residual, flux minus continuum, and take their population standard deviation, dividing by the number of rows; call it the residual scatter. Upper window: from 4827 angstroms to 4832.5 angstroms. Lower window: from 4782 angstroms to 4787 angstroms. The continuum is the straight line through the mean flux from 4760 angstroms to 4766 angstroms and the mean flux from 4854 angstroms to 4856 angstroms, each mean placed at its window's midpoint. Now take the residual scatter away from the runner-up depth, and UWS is 0.08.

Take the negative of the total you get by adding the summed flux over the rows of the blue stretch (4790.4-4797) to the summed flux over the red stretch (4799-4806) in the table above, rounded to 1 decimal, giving -20.8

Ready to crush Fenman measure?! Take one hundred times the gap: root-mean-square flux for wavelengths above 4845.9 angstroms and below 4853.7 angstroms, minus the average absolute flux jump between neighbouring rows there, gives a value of 173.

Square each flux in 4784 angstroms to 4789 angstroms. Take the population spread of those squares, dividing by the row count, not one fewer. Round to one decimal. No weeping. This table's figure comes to 0.3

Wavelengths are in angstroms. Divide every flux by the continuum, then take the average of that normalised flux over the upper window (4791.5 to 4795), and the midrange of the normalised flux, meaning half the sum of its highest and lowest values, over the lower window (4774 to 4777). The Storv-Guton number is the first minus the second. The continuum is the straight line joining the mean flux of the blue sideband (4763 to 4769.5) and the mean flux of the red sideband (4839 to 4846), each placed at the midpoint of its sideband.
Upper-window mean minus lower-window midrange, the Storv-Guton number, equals 0.13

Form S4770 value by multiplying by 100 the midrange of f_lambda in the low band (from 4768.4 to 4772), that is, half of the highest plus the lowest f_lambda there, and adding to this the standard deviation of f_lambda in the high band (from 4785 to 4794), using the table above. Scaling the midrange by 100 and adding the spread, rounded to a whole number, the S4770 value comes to 133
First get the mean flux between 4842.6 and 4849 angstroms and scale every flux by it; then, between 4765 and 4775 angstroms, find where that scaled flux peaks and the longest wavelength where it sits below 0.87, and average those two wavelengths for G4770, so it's 4773.9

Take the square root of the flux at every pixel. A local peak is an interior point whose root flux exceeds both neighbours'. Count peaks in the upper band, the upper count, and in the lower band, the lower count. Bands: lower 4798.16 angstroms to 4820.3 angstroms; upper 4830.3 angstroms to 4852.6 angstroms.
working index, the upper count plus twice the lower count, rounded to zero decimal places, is 17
